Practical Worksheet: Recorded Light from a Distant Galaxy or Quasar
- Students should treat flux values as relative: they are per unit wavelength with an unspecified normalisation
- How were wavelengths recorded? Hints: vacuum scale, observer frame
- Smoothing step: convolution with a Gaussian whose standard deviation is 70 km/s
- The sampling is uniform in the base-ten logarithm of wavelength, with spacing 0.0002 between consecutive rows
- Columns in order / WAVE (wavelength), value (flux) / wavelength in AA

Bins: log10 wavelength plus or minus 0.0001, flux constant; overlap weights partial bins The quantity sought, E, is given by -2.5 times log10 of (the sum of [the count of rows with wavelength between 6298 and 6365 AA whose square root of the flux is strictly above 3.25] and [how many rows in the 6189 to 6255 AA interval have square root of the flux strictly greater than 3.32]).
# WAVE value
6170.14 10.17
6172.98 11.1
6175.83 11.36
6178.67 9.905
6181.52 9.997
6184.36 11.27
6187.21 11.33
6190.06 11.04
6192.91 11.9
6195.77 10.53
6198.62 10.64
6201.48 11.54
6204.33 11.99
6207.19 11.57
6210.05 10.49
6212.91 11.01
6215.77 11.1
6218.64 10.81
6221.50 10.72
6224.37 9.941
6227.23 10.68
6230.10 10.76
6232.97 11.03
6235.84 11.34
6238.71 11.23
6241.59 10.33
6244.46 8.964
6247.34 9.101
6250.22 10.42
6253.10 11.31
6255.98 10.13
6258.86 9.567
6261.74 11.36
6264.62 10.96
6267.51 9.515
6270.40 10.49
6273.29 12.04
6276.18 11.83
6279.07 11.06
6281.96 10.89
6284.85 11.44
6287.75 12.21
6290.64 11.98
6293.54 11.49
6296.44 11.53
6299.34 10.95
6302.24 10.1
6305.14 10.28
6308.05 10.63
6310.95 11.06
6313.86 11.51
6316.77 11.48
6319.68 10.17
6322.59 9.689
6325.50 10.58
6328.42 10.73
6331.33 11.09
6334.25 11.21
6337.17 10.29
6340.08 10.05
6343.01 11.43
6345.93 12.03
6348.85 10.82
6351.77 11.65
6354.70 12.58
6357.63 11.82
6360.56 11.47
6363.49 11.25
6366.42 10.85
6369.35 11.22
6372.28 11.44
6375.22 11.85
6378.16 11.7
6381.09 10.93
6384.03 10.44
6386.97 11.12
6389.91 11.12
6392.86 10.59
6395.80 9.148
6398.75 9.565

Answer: -3.58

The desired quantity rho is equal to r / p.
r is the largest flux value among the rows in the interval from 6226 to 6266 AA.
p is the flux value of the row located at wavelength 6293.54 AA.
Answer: 0.99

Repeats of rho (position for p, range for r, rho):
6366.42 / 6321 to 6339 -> 1.03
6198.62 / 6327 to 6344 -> 1.07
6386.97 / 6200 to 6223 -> 1.08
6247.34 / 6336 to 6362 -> 1.38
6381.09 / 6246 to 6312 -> 1.12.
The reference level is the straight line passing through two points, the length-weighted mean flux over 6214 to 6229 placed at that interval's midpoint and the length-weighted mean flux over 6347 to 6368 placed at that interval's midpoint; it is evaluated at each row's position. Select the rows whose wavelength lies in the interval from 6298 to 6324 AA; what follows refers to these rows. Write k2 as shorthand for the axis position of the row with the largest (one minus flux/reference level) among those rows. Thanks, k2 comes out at 6322.59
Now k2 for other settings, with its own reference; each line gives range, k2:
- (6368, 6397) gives 6395.80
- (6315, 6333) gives 6322.59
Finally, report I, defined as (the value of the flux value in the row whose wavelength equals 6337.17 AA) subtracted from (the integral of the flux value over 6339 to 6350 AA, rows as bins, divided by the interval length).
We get 0.83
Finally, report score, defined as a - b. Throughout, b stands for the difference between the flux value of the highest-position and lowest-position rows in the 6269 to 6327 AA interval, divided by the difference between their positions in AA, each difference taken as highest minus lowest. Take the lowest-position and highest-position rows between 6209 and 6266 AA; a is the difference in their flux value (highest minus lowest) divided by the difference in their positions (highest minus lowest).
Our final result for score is 0.007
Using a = 0.009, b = 0.002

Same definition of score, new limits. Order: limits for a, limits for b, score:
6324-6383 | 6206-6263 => 0.010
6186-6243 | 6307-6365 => -0.030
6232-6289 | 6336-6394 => 0.016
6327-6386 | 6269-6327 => -0.007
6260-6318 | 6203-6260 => 0.047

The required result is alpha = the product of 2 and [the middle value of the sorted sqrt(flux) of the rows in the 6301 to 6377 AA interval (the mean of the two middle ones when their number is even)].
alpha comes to 6.68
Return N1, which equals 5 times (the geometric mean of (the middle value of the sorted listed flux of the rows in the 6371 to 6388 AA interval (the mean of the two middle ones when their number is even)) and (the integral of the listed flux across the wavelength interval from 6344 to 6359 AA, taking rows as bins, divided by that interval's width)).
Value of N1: 57.6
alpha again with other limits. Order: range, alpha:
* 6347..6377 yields 6.77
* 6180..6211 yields 6.71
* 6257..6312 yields 6.65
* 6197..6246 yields 6.58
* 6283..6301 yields 6.79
